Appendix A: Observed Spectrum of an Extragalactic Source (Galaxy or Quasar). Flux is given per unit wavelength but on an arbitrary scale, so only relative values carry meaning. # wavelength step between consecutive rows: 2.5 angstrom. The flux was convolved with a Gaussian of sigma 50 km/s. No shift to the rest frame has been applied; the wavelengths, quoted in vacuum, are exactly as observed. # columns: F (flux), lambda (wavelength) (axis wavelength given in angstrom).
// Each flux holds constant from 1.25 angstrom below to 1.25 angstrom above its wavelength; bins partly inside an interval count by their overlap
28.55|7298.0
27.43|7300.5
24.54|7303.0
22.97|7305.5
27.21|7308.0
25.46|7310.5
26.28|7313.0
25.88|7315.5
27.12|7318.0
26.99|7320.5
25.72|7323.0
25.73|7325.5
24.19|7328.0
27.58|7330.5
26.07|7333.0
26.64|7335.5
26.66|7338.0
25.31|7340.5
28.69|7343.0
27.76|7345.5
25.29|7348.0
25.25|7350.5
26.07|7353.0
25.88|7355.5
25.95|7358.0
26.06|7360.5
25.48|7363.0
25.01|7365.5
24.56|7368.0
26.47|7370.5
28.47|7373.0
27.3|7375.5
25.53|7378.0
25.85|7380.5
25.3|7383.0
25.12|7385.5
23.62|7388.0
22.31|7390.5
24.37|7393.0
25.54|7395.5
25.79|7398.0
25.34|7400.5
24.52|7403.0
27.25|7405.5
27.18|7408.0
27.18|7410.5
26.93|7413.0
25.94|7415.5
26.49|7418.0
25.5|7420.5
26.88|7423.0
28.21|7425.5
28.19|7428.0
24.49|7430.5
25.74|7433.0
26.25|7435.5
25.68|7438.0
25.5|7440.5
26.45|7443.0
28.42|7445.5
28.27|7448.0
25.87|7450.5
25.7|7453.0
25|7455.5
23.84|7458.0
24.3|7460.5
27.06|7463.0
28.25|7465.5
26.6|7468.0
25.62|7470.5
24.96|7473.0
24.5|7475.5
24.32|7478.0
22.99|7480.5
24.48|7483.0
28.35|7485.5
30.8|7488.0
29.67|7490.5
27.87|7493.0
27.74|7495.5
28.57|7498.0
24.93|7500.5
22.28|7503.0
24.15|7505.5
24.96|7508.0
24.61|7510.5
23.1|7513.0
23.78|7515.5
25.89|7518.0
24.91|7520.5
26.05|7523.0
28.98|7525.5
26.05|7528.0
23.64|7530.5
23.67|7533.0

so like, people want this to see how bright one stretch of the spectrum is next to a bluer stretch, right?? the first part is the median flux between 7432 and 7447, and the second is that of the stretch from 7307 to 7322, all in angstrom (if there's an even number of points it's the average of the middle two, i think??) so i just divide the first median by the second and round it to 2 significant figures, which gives 0.98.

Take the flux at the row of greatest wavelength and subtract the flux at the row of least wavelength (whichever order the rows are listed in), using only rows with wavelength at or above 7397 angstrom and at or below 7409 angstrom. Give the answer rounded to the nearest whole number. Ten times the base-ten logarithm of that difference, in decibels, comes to 1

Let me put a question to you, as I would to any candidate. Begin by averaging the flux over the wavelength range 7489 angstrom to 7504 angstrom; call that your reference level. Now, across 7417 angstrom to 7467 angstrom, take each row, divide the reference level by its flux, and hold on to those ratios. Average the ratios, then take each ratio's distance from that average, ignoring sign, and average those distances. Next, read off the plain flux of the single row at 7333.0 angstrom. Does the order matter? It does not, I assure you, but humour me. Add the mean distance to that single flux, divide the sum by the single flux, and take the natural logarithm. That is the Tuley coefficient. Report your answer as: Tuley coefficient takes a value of 0.0017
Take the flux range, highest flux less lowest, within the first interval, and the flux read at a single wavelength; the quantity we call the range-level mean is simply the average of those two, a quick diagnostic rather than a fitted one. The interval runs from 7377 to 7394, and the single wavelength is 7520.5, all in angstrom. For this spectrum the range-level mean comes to 14.2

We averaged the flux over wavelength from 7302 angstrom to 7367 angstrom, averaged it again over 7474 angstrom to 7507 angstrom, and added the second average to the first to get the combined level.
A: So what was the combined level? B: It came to 52.2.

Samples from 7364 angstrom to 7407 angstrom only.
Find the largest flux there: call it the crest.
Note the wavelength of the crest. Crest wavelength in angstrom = 7373.0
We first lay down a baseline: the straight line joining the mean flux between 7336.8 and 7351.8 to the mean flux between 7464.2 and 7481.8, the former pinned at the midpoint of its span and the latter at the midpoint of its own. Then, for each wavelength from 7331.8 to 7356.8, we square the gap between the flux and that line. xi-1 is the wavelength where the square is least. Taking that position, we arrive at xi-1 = 7335.5 angstrom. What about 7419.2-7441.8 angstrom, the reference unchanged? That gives 7438.0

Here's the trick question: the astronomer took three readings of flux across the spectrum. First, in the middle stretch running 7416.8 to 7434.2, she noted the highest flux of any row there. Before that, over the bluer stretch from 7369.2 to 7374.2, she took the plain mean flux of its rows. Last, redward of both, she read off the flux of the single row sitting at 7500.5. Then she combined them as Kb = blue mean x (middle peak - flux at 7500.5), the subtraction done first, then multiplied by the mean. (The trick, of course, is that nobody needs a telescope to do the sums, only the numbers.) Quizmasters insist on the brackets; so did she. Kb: 90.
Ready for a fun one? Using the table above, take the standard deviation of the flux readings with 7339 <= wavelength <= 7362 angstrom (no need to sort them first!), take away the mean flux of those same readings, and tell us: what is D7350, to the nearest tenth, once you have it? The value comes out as -25.1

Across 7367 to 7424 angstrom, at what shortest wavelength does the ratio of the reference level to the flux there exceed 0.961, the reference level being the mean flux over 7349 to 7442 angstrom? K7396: 7368.0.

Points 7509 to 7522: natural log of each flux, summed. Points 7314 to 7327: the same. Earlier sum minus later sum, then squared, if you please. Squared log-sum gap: 0.13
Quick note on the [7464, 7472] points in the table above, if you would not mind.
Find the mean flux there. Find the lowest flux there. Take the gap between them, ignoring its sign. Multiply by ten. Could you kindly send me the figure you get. 12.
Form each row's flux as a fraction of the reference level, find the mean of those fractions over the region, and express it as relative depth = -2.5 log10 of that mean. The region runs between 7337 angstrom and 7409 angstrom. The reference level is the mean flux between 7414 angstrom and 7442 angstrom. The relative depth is 0.020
